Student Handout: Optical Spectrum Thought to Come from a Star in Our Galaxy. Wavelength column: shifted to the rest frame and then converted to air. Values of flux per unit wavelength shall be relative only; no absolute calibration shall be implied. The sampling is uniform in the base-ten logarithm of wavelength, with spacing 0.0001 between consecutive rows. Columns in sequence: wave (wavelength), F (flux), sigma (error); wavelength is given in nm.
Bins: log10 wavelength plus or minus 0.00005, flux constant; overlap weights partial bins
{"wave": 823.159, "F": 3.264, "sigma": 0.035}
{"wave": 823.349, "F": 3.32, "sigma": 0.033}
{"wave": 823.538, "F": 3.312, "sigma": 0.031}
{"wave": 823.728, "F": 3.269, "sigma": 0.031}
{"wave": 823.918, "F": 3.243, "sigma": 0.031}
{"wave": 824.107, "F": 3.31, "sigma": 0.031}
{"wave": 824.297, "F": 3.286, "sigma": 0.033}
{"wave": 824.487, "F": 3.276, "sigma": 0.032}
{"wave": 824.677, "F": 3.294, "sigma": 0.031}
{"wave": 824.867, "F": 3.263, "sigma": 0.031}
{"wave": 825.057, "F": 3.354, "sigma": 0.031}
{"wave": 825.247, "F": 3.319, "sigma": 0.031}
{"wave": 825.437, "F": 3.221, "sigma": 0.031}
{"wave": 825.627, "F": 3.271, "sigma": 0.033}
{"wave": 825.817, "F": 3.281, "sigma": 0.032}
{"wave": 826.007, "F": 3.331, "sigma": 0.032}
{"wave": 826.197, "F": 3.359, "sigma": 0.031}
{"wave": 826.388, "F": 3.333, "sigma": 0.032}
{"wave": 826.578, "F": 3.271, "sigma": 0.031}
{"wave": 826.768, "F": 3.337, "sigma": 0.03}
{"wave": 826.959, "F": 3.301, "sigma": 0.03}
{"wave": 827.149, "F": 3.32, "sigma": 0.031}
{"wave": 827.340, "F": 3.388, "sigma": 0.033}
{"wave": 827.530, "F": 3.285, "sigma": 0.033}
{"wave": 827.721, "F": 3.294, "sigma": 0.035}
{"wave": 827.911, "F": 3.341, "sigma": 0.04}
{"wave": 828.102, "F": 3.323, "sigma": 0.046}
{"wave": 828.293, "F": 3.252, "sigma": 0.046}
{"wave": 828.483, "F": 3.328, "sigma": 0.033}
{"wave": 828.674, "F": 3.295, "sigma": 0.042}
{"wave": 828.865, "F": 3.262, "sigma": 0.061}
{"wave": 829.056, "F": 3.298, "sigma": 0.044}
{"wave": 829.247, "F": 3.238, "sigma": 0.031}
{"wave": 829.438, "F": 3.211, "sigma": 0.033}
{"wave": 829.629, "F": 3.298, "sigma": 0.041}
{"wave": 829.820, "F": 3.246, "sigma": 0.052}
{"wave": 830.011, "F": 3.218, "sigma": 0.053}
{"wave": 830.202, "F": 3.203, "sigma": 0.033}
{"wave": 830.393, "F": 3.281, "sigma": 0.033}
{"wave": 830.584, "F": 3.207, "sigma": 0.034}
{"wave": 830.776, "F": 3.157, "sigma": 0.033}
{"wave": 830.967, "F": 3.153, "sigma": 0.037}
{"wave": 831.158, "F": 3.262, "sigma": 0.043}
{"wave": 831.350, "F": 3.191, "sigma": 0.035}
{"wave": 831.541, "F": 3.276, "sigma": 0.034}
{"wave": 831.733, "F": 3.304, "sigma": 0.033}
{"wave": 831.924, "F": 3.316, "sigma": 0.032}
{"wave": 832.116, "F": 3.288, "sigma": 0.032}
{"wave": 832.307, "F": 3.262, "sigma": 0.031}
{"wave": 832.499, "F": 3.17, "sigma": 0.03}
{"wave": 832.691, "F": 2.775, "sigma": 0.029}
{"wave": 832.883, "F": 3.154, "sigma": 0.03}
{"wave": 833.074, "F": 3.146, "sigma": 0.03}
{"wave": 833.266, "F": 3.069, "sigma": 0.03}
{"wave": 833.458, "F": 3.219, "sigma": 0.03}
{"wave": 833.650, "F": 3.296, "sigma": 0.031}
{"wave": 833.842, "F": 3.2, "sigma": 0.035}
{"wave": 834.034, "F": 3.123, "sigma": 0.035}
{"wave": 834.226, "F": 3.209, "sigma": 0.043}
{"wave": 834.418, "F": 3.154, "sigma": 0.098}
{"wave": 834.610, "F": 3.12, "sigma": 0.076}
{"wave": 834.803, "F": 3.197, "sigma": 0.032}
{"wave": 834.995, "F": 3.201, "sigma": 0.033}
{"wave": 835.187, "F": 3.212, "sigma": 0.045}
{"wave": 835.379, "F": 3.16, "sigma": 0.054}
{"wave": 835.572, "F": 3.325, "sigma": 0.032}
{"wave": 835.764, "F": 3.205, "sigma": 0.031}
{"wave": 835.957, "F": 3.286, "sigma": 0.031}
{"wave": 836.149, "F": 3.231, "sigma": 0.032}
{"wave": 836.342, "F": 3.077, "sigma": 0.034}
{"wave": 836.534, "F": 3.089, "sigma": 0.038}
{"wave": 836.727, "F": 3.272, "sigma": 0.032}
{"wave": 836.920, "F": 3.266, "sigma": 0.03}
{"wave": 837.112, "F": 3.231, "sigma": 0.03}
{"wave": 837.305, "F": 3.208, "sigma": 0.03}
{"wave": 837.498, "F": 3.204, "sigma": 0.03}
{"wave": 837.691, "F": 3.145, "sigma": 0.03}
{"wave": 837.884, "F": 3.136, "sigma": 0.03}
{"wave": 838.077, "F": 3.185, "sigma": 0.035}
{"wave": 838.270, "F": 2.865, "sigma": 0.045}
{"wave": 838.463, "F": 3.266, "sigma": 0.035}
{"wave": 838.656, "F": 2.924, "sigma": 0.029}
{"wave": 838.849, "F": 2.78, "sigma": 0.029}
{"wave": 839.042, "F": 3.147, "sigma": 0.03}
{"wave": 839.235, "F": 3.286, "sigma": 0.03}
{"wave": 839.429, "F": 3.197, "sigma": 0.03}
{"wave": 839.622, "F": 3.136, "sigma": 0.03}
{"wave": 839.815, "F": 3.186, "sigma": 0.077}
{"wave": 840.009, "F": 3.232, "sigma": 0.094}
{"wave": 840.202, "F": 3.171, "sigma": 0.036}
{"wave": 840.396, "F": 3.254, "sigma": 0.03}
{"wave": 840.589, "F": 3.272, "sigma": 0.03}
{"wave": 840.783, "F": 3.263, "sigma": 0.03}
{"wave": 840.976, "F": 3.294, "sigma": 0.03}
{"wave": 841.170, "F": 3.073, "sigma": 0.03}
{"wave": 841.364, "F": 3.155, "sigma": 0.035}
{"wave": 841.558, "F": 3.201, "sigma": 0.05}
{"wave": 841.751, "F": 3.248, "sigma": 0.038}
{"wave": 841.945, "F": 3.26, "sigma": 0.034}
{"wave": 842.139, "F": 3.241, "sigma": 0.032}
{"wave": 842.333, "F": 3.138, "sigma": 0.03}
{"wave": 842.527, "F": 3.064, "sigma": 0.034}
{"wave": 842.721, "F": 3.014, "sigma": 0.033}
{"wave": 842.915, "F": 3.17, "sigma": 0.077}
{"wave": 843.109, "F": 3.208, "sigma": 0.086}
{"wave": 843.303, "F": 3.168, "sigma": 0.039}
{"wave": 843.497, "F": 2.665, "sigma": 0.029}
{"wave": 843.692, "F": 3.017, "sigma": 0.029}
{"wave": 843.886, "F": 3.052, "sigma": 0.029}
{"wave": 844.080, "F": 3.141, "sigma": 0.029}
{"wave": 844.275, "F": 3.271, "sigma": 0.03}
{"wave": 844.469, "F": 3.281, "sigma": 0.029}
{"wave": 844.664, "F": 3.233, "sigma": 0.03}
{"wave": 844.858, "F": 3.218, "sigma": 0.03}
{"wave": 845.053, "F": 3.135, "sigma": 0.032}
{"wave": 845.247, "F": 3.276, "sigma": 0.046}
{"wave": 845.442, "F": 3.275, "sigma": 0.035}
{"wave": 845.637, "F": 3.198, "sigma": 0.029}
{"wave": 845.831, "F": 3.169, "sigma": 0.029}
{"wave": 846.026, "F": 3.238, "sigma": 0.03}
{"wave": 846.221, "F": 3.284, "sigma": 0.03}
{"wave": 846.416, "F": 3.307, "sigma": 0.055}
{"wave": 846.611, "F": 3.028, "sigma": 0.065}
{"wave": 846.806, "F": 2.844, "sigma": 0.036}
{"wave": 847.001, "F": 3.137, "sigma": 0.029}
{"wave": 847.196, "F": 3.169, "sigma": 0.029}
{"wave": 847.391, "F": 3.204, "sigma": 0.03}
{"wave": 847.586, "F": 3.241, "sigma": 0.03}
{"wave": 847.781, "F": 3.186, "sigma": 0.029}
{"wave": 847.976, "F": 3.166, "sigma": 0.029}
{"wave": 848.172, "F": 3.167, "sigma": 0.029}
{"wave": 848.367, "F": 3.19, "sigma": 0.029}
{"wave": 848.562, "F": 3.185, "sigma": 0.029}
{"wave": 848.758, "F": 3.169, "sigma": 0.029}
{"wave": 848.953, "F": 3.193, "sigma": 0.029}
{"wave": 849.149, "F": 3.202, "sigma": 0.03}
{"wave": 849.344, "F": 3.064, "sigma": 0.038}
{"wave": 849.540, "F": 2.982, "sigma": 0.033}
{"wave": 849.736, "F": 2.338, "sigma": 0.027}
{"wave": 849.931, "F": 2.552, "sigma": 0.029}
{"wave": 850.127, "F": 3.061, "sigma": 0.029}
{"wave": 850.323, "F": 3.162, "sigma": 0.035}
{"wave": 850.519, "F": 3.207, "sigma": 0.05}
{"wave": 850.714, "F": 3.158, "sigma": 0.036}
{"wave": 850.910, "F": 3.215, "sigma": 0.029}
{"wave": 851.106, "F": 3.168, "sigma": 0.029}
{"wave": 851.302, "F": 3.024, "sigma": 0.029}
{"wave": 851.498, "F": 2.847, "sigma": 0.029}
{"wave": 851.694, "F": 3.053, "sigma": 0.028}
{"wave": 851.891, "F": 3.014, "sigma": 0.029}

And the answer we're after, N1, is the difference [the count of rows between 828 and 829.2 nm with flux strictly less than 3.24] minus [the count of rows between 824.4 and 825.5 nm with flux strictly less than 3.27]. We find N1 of -2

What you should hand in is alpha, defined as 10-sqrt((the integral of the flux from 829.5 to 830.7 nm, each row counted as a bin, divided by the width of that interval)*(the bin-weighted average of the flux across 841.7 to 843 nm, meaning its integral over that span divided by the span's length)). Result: 6.80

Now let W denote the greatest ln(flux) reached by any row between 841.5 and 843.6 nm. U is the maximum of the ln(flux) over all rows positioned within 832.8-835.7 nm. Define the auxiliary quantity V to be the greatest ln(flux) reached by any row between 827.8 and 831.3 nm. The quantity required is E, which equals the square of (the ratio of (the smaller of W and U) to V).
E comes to 0.96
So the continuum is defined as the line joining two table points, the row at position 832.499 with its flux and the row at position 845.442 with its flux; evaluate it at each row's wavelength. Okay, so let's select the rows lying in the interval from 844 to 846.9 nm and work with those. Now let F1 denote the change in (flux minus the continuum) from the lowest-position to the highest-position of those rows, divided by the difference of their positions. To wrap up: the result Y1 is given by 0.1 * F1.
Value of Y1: -0.012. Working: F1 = -0.12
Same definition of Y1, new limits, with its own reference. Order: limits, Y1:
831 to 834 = -0.003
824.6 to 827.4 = 0.003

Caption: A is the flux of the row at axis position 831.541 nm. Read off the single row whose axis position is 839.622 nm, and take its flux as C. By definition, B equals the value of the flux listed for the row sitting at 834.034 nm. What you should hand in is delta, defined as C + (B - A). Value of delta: 3.0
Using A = 3.276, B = 3.123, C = 3.136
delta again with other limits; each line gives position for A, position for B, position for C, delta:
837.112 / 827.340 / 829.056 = 3.5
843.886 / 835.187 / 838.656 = 3.1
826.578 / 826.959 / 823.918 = 3.3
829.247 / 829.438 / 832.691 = 2.7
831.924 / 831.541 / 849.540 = 2.9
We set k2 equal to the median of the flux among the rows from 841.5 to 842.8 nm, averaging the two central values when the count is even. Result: 3.20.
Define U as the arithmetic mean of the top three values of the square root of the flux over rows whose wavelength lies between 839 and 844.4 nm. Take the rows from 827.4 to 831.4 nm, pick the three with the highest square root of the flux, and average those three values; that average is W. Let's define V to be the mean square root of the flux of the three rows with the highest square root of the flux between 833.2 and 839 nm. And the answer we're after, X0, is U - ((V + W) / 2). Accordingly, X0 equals -0.009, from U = 1.81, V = 1.817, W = 1.83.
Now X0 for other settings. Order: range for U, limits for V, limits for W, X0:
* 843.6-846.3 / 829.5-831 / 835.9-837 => 0.002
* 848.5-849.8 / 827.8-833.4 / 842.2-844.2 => -0.017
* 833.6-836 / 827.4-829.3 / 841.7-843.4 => 0.003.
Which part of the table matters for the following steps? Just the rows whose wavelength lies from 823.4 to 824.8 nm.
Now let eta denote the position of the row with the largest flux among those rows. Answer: 823.538 nm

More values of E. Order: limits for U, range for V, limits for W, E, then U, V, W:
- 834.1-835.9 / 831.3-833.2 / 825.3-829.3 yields 1.00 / 1.20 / 1.20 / 1.22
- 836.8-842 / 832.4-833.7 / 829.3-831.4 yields 1.00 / 1.19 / 1.19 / 1.19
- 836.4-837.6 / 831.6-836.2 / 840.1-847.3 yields 0.97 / 1.19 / 1.20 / 1.20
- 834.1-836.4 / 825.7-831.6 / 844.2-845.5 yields 0.95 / 1.20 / 1.22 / 1.19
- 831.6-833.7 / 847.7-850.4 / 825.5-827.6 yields 1.06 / 1.20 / 1.16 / 1.22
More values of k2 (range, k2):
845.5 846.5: 3.24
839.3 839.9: 3.19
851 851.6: 3.02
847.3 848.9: 3.19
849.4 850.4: 2.98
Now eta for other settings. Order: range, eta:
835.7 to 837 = 835.957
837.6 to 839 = 838.463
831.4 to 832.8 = 831.924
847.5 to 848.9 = 847.586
